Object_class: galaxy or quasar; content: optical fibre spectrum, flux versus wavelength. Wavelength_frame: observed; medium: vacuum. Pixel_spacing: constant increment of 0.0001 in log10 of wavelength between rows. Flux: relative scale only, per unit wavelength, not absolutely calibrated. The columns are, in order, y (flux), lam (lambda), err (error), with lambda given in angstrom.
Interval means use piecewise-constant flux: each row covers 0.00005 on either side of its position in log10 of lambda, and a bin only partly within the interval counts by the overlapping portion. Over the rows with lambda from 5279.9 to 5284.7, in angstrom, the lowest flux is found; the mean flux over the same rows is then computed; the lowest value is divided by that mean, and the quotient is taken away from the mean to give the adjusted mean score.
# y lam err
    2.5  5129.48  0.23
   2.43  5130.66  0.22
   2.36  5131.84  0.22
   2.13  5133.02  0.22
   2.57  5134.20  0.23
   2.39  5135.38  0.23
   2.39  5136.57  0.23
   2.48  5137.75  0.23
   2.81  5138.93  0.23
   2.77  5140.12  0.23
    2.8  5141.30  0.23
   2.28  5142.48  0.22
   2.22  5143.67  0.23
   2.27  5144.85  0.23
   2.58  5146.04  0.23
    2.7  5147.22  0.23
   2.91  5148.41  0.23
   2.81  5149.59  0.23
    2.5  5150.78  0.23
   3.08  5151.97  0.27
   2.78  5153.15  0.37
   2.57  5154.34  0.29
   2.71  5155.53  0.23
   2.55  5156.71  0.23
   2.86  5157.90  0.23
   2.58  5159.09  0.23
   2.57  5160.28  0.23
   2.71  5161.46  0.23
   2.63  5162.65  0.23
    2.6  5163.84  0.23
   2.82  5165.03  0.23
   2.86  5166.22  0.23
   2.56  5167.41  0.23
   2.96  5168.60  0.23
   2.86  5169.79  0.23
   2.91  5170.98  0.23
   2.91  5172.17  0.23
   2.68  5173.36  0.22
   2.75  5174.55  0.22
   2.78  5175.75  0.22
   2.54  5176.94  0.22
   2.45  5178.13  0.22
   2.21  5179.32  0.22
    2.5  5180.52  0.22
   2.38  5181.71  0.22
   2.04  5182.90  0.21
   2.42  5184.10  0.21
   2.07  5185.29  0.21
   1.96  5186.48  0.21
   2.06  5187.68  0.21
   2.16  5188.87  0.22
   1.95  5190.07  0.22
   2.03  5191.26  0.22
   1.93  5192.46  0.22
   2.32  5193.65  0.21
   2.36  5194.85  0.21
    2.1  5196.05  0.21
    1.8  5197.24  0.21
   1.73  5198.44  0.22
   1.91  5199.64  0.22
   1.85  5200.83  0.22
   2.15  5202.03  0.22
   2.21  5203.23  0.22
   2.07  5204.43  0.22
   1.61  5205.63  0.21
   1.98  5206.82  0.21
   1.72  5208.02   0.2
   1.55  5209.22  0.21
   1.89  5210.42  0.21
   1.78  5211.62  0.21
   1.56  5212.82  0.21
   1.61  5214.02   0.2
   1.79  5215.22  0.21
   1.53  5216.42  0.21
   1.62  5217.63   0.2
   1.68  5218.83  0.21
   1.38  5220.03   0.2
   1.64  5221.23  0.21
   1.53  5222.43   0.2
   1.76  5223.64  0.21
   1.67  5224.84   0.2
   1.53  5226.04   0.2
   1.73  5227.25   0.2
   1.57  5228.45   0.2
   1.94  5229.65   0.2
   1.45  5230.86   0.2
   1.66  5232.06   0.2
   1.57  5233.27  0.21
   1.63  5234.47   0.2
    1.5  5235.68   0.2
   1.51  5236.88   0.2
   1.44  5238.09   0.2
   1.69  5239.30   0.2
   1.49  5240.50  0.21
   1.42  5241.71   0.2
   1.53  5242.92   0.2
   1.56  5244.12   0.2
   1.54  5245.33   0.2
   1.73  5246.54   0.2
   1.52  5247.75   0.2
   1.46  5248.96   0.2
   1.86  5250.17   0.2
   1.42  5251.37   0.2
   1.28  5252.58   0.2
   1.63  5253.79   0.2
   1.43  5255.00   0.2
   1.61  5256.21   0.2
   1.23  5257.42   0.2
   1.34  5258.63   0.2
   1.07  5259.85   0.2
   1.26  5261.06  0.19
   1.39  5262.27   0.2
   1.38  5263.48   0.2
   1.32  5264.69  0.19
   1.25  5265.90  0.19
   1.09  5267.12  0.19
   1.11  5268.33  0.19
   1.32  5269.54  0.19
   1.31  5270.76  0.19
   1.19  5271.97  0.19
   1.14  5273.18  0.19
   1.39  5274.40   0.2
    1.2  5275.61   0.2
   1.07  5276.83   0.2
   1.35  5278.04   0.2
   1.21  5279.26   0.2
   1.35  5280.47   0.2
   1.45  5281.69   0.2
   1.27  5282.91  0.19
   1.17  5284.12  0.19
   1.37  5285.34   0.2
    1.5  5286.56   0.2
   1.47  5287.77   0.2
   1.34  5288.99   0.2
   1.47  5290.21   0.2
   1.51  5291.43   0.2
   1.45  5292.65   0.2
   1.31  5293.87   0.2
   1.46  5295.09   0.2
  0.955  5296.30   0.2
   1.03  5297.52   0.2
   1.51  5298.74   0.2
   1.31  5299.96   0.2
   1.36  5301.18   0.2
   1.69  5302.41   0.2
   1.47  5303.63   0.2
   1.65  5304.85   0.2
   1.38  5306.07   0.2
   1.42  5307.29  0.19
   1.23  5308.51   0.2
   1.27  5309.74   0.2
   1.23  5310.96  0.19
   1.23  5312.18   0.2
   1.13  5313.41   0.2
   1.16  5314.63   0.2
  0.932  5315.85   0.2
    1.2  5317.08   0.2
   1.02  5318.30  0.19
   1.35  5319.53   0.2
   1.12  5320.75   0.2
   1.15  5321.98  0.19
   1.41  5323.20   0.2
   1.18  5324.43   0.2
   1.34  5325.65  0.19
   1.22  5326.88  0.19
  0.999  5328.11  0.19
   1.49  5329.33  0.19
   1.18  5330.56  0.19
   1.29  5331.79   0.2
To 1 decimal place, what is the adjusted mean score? 0.4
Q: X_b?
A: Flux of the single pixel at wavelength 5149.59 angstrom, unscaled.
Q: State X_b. 2.81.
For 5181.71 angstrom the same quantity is 2.38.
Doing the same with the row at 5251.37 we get 1.42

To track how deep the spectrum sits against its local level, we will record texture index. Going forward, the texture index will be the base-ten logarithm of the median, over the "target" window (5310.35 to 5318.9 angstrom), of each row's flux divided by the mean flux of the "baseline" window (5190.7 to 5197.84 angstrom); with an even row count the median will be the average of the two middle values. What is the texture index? -0.26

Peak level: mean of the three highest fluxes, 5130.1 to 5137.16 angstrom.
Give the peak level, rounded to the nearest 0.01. 2.46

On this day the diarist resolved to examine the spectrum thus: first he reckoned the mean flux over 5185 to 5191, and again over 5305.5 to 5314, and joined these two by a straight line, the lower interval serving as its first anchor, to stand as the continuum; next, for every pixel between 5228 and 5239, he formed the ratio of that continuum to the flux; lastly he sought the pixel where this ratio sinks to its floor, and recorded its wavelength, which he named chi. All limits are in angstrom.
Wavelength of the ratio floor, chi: 5229.65 angstrom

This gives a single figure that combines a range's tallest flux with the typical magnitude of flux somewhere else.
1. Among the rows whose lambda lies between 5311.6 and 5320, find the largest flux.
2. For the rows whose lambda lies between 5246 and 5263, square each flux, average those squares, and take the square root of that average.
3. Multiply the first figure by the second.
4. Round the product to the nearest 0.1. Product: 2.0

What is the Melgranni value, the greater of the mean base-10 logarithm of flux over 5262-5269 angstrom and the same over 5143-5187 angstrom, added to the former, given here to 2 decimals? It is 0.51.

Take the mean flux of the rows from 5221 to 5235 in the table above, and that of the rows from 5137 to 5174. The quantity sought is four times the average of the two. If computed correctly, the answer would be 8.66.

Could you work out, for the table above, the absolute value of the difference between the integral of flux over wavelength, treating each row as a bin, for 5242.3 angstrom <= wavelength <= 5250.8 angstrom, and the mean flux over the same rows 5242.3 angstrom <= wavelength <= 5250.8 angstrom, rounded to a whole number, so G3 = 12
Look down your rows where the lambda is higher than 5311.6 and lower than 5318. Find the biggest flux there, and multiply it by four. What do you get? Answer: 4.9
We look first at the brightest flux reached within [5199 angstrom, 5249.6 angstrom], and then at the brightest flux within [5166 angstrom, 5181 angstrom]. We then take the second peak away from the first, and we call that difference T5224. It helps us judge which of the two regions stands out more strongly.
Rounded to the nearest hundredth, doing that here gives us -0.75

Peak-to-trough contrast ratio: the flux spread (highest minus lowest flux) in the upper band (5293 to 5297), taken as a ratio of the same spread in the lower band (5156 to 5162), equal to 1.6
